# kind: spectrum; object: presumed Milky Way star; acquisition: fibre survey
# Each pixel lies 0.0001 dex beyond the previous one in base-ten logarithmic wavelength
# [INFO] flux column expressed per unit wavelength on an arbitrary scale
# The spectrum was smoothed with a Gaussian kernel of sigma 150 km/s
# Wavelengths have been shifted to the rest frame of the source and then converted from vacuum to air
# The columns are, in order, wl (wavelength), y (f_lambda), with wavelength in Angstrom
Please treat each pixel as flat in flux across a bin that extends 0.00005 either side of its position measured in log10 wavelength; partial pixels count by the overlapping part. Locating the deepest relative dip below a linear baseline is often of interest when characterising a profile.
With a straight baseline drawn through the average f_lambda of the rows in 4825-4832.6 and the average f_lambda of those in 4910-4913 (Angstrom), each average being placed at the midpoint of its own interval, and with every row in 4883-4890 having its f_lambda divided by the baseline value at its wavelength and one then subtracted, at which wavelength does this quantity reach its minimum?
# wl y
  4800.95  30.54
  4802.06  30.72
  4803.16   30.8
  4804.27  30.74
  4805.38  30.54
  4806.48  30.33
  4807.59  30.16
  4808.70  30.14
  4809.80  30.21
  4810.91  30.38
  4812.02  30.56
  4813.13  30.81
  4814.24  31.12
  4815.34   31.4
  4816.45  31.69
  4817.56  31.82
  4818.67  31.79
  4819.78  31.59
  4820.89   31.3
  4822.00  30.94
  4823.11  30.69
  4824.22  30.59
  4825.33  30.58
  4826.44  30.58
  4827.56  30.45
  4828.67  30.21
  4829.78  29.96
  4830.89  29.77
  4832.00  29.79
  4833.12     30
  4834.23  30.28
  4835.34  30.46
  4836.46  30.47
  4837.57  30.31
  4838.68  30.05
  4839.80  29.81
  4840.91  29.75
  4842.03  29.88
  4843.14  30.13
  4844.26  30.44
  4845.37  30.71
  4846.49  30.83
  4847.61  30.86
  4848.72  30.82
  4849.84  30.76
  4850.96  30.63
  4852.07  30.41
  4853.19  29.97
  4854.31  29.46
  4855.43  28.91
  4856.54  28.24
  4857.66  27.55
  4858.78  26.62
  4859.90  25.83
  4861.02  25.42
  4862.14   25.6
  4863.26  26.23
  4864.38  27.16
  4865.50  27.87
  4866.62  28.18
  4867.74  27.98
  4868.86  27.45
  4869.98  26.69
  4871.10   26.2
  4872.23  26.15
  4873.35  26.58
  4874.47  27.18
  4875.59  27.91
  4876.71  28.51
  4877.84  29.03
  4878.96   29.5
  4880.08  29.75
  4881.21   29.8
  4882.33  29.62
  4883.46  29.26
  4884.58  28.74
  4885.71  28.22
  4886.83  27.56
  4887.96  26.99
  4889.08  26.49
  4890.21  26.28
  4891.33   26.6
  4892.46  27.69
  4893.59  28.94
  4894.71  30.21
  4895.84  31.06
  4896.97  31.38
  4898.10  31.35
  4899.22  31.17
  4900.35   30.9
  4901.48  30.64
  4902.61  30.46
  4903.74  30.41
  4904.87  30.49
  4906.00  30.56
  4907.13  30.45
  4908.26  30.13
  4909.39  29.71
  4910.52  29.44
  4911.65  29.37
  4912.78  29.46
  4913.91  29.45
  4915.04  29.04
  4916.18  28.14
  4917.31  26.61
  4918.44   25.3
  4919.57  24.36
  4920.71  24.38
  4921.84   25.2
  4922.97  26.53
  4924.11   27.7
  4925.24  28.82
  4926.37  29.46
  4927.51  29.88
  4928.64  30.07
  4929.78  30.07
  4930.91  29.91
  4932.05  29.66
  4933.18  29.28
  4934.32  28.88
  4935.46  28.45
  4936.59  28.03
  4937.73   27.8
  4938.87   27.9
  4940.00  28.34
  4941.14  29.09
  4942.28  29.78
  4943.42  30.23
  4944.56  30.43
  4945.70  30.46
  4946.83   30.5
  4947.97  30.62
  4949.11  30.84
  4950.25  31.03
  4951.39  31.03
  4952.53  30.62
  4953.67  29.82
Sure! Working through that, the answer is 4889.08 Angstrom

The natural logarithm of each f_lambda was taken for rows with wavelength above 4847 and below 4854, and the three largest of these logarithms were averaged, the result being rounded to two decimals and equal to 3.43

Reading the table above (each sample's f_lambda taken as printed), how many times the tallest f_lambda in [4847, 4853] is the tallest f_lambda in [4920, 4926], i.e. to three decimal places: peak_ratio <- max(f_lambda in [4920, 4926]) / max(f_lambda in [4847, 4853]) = 0.934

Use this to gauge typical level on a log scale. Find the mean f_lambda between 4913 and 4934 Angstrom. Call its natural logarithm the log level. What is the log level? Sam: 3.33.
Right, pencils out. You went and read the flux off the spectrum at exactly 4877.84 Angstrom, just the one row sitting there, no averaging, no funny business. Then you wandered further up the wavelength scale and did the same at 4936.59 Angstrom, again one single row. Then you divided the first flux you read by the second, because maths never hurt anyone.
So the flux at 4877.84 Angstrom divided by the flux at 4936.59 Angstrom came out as 1.04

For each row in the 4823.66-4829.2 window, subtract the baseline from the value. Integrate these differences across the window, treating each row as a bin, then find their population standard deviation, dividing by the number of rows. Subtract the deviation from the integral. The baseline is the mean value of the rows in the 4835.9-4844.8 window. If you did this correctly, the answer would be 2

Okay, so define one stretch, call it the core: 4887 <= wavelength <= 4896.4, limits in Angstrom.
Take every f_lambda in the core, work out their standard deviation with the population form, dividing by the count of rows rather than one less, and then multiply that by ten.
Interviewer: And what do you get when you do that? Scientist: 17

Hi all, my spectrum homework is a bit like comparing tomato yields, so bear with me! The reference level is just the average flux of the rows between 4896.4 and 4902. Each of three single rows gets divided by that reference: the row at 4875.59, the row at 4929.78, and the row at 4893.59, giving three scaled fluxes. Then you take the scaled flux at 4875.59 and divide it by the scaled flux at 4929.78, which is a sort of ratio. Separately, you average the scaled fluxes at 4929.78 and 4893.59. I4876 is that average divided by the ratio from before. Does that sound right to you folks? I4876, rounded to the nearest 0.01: 1.02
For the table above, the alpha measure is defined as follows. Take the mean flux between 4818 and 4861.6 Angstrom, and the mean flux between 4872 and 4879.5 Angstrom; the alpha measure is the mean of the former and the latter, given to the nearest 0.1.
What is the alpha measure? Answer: 28.9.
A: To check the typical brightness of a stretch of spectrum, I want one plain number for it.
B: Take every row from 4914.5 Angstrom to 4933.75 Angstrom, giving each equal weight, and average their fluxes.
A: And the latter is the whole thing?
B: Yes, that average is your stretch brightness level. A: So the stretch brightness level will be 28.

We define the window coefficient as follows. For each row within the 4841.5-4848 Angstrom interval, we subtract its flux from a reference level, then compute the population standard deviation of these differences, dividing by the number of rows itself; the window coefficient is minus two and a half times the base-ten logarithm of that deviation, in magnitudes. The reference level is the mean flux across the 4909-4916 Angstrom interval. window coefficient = 1.1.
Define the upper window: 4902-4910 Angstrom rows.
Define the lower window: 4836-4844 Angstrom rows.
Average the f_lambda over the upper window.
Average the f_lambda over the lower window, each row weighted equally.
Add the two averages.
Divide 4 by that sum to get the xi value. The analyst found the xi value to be 0.0663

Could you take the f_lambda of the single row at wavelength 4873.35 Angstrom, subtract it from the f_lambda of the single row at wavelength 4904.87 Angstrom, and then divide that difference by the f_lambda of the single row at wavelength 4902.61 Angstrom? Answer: 0.13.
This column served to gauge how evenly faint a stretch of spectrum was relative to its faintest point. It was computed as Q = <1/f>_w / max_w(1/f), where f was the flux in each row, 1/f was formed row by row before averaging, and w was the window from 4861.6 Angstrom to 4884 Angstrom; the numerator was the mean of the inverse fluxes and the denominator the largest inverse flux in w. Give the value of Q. 0.92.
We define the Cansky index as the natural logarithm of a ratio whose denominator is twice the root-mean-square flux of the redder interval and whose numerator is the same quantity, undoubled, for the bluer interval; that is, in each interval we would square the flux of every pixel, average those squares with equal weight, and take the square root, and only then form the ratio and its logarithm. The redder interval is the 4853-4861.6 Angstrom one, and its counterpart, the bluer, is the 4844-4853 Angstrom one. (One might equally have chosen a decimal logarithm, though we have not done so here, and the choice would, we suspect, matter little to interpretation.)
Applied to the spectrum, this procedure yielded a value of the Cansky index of -0.594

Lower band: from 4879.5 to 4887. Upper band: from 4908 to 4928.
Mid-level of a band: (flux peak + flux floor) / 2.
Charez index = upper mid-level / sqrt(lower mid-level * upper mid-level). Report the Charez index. 0.97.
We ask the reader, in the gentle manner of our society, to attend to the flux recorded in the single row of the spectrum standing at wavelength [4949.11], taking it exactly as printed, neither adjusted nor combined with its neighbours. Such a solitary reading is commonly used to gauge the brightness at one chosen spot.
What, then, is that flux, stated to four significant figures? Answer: 30.84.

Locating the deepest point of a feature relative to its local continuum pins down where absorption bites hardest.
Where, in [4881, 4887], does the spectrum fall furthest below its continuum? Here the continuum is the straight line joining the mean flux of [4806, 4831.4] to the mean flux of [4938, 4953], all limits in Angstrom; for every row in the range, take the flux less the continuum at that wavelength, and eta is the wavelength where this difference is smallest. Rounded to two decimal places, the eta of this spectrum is 4886.83 Angstrom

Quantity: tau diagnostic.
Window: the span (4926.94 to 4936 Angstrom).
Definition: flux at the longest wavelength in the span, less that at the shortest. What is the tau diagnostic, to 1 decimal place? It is -1.4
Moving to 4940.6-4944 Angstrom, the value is 1.1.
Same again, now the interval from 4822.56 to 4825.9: -0.1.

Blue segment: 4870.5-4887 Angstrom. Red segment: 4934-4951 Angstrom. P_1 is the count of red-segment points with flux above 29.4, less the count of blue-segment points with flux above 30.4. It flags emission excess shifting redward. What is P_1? 8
